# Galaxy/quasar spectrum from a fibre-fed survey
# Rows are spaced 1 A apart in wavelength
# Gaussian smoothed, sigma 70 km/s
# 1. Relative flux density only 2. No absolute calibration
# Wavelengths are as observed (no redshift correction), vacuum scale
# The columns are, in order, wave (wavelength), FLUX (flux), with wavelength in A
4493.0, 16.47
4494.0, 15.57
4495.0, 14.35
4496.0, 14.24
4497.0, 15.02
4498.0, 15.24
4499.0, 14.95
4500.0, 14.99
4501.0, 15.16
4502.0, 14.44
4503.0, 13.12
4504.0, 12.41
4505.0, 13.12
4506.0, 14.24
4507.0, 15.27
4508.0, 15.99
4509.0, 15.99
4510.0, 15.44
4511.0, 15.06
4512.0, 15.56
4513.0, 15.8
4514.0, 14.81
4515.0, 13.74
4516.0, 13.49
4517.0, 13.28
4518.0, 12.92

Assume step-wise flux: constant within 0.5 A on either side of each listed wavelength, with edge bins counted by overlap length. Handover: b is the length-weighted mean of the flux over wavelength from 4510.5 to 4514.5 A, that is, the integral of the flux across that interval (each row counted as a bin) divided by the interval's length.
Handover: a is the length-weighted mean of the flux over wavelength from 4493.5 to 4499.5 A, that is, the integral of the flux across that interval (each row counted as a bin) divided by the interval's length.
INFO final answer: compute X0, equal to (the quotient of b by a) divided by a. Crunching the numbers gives 0.0690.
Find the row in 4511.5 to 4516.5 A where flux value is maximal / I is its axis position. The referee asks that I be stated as 4513.0 A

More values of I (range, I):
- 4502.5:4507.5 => 4507.0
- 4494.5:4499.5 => 4498.0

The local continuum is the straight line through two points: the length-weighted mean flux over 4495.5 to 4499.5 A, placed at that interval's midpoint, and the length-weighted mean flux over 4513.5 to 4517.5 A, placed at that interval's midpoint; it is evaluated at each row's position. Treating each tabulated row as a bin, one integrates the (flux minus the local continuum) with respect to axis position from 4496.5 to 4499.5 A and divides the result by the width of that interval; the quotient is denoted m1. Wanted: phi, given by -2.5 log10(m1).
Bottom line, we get 1.57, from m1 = 0.2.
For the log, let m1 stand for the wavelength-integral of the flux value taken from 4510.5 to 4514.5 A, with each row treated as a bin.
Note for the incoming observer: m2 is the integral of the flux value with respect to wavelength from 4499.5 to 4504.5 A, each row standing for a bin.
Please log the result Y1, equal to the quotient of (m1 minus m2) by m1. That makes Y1 -0.1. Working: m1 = 61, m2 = 70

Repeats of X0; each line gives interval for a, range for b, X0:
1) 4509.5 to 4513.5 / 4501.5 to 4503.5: 0.0576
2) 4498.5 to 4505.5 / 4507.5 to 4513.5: 0.0795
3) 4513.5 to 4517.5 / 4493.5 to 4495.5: 0.0782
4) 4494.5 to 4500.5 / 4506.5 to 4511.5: 0.0710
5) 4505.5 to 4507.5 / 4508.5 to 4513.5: 0.0715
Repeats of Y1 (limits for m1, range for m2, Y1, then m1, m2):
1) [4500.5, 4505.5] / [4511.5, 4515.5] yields 0.1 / 68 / 60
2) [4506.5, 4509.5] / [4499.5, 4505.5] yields -0.8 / 47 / 83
